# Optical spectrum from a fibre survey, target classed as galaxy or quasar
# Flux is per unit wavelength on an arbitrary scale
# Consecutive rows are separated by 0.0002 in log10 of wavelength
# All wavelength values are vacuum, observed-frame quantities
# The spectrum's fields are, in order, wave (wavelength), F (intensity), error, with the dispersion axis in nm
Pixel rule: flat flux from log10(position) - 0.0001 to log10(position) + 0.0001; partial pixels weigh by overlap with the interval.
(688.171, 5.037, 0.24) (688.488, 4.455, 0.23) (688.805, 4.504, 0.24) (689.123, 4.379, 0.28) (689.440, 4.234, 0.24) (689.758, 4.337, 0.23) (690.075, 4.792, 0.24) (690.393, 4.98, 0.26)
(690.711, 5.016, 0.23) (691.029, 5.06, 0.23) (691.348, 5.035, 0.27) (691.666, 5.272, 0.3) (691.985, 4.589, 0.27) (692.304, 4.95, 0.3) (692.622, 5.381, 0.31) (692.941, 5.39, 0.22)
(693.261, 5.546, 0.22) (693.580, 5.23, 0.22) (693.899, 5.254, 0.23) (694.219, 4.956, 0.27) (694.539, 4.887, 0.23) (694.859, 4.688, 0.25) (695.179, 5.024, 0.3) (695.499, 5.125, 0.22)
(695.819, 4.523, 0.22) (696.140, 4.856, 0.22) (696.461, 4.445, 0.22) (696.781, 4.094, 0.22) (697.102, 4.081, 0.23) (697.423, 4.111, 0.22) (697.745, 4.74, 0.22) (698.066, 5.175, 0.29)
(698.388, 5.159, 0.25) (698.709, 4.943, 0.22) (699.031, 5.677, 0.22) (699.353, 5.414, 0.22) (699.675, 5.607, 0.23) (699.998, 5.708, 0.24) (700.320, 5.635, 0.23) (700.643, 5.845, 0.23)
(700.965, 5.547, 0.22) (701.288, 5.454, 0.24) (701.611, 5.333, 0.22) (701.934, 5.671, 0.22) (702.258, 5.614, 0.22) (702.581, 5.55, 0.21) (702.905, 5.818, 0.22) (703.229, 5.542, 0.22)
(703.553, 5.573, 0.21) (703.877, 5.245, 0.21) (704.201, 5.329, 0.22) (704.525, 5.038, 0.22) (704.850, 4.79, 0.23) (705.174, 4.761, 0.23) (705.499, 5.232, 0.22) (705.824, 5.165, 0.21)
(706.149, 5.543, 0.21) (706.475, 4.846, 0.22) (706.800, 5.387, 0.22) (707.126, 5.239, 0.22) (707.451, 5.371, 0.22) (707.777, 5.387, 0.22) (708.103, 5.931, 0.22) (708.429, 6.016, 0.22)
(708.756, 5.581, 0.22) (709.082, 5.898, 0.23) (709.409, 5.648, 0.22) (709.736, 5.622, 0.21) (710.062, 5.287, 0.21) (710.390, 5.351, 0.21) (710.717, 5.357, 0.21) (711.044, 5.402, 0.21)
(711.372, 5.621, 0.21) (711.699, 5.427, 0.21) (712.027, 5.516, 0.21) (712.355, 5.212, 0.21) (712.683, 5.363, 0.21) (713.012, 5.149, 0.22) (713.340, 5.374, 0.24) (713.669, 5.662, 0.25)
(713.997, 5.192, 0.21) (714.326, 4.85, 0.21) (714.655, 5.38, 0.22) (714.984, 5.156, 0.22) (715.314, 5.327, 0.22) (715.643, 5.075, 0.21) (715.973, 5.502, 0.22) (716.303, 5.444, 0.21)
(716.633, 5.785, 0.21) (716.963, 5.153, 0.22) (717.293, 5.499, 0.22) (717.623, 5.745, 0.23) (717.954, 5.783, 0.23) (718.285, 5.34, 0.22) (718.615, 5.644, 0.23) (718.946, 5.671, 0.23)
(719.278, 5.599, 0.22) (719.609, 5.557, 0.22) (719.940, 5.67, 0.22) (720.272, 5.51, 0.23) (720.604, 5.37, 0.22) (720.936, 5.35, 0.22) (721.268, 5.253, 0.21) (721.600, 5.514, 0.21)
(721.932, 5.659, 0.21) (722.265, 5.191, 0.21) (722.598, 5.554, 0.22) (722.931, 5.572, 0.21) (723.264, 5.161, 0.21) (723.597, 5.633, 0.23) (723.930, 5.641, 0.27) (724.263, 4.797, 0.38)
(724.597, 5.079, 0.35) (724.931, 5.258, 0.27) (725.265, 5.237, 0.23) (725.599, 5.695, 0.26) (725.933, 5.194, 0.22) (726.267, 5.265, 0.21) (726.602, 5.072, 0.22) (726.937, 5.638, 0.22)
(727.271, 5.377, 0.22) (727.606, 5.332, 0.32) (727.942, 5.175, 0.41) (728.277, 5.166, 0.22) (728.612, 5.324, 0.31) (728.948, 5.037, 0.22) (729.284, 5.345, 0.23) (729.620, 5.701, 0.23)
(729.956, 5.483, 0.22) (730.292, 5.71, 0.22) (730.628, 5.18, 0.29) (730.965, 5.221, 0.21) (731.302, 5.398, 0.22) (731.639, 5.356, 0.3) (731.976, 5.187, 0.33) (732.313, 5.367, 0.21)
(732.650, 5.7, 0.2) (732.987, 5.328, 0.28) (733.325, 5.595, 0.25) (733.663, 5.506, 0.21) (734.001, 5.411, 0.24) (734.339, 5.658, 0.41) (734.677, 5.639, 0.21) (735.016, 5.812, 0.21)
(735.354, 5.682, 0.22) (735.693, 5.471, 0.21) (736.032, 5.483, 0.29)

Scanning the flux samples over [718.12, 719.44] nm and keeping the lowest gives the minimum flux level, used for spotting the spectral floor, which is 5.34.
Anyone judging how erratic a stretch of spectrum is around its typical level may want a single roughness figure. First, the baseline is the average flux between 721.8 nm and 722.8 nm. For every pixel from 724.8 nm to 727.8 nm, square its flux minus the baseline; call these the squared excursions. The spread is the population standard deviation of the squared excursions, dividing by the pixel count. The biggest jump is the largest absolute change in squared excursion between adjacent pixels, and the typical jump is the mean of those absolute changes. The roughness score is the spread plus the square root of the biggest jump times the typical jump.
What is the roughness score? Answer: 0.1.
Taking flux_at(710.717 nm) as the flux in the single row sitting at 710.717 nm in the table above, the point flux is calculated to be 5.357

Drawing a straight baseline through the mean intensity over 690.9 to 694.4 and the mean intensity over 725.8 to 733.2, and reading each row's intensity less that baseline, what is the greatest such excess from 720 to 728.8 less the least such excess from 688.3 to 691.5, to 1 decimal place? 1.3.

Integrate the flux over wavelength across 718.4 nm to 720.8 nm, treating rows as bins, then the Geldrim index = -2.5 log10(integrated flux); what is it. -2.8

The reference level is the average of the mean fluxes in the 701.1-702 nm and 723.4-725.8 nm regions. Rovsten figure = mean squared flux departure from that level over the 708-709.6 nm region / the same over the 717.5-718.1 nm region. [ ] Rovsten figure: 1.5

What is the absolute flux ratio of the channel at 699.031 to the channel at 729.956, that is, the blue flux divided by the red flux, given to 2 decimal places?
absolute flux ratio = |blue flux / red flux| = 1.04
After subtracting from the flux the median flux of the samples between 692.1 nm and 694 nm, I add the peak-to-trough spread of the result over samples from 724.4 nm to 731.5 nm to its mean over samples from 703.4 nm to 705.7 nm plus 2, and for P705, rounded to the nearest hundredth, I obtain 2.49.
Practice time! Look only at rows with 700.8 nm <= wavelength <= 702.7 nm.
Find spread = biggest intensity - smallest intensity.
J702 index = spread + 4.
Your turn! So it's 4.3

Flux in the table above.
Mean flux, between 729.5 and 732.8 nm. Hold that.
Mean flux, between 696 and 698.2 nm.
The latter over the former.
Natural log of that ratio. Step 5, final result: -0.19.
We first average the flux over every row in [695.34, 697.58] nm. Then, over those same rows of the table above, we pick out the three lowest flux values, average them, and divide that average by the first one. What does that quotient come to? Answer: 0.92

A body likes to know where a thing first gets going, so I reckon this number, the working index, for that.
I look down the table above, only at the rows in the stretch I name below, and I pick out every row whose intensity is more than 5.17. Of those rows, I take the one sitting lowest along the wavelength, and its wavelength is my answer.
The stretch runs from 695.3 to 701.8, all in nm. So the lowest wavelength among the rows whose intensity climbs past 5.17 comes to 698.066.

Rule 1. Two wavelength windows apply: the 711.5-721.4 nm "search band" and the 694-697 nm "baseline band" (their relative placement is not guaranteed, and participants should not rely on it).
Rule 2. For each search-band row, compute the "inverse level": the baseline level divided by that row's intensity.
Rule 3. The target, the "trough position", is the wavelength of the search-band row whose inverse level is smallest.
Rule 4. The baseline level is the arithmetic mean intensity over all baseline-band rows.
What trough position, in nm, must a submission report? 716.633 nm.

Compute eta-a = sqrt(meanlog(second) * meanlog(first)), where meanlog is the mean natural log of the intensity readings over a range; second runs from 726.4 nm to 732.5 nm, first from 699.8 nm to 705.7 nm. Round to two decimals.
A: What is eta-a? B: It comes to 1.68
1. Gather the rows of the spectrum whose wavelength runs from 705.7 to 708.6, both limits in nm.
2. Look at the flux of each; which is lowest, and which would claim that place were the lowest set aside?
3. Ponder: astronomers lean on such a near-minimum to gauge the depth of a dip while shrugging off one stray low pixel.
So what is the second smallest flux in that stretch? 5.165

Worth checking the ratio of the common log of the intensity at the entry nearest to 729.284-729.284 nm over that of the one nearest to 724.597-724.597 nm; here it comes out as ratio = 1.03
